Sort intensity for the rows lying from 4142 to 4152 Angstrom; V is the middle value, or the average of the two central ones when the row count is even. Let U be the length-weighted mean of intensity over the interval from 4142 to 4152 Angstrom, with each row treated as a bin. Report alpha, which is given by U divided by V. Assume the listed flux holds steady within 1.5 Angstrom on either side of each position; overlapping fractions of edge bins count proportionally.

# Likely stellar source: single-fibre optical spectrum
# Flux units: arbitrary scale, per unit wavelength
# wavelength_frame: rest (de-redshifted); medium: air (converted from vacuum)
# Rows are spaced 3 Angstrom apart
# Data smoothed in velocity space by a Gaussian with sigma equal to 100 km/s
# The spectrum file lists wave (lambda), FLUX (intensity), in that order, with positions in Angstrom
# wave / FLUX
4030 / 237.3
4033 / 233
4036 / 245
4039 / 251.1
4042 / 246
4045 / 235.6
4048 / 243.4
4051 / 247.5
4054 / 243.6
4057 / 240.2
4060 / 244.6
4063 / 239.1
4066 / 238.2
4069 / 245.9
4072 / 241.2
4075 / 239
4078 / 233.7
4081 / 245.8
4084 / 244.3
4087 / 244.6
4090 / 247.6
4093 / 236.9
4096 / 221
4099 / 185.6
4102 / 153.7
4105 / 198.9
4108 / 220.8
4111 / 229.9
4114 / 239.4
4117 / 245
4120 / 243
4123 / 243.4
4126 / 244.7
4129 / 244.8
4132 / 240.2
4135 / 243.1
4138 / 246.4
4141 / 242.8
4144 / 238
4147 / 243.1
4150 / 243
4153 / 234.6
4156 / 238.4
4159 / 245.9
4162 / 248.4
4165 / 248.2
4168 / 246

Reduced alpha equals 0.99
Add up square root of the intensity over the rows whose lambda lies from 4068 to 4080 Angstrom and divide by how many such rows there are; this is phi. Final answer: 15.49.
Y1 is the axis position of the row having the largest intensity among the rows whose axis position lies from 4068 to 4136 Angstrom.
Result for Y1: 4090 Angstrom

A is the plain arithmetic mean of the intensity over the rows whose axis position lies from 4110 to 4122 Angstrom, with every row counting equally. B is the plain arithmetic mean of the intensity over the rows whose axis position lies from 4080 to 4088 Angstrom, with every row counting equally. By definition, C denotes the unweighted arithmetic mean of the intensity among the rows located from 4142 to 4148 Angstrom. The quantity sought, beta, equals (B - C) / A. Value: 0.018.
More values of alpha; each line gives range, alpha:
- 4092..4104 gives 0.97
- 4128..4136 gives 1.00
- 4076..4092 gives 0.99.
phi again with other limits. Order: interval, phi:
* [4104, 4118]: 15.05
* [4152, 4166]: 15.59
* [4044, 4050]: 15.48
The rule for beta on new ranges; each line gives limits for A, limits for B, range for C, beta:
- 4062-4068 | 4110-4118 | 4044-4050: -0.006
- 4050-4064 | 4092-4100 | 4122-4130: -0.123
